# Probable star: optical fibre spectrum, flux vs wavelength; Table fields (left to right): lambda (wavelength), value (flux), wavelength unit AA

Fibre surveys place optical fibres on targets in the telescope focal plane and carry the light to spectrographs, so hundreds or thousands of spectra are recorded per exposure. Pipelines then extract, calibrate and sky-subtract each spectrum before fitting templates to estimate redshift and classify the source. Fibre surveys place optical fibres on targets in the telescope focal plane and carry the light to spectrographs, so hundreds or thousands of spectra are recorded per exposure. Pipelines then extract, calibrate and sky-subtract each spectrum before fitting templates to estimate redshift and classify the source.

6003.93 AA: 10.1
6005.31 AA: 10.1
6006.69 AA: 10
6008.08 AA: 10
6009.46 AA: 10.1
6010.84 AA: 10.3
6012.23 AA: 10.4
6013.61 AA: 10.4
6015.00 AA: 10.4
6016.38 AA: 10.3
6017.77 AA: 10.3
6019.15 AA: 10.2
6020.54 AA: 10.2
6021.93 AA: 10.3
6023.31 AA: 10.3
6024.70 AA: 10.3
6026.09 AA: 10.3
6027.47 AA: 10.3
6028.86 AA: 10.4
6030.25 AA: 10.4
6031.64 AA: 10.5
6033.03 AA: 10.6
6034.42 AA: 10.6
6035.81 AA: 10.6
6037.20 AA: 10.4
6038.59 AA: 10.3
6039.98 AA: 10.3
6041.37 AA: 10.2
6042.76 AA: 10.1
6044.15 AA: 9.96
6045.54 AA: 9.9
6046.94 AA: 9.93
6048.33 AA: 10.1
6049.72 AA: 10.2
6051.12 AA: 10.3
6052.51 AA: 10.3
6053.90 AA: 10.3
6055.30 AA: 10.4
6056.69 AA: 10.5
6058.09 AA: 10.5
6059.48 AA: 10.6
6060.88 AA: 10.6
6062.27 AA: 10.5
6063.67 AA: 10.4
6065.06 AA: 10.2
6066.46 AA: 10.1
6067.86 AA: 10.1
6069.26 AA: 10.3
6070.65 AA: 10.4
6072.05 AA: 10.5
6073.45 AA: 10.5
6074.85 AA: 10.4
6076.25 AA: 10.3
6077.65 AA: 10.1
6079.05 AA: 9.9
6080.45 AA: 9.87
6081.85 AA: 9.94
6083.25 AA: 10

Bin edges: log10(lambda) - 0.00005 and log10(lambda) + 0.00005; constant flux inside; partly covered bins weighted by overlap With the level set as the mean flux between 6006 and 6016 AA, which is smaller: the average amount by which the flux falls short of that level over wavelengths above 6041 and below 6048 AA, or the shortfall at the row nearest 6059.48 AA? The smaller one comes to -0.37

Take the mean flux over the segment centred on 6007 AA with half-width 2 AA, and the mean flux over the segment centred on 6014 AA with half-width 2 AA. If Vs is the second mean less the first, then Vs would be 0.37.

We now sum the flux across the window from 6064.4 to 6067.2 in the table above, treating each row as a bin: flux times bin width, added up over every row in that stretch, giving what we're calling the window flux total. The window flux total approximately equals 28.35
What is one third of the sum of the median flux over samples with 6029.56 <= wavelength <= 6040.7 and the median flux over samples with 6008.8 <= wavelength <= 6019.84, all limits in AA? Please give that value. 6.92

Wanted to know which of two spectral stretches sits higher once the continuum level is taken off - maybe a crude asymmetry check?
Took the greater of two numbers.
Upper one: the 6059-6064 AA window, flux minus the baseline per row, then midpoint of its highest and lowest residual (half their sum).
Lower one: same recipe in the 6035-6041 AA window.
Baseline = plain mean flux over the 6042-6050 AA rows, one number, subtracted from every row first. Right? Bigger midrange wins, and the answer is 0.47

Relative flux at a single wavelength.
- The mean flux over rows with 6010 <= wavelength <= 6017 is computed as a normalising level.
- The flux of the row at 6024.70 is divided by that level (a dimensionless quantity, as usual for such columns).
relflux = 0.99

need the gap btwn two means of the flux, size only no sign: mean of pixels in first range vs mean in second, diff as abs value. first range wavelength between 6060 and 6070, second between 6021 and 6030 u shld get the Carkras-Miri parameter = 0.00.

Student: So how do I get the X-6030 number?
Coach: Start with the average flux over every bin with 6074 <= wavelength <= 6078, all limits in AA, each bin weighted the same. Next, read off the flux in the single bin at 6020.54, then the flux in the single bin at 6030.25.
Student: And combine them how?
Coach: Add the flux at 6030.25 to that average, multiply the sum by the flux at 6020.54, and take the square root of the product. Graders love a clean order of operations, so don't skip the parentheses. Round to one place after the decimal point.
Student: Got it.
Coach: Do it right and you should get 14.5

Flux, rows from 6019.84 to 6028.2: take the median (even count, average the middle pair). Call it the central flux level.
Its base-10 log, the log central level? 1.01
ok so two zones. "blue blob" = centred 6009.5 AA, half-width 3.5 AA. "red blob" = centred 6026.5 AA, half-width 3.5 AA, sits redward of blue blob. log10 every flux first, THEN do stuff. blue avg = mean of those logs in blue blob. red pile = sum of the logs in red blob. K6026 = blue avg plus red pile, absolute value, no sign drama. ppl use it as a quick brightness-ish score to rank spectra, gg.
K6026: 6.08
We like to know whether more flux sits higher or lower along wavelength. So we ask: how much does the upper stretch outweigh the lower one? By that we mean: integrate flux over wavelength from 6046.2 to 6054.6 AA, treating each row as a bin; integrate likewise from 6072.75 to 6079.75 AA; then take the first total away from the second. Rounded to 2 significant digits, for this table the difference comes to -14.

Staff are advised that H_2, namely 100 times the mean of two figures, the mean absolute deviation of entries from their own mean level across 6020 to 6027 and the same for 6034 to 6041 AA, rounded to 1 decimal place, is 8.0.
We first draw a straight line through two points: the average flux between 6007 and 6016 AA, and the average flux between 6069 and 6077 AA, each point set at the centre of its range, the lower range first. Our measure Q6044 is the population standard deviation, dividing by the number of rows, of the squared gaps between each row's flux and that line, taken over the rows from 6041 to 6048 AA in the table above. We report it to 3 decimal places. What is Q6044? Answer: 0.068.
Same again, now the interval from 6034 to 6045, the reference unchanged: 0.048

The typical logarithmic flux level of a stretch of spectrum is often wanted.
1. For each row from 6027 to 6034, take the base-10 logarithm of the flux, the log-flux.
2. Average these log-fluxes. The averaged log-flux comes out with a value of 1.02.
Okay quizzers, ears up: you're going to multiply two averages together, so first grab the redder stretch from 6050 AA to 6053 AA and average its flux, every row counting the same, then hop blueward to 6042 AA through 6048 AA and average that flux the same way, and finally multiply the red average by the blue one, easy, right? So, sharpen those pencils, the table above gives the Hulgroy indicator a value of 103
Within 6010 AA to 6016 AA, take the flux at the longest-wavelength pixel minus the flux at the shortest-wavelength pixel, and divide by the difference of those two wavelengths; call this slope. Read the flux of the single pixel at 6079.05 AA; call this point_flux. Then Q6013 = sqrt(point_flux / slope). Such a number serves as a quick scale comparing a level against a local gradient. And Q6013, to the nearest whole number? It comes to 20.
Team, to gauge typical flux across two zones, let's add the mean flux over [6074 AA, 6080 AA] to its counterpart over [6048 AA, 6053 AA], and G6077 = 20.4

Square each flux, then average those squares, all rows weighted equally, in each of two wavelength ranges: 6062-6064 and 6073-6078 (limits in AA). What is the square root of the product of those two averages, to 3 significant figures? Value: 108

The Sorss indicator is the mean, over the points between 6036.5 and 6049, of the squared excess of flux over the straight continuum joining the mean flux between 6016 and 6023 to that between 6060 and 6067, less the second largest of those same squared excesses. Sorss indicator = -0.09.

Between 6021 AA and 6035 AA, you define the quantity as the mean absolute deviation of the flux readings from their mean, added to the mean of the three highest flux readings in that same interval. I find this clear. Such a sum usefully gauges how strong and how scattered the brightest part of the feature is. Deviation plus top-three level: 10.67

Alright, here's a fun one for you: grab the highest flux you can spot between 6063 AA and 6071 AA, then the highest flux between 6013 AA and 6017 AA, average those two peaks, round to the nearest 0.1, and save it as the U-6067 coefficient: 10.4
